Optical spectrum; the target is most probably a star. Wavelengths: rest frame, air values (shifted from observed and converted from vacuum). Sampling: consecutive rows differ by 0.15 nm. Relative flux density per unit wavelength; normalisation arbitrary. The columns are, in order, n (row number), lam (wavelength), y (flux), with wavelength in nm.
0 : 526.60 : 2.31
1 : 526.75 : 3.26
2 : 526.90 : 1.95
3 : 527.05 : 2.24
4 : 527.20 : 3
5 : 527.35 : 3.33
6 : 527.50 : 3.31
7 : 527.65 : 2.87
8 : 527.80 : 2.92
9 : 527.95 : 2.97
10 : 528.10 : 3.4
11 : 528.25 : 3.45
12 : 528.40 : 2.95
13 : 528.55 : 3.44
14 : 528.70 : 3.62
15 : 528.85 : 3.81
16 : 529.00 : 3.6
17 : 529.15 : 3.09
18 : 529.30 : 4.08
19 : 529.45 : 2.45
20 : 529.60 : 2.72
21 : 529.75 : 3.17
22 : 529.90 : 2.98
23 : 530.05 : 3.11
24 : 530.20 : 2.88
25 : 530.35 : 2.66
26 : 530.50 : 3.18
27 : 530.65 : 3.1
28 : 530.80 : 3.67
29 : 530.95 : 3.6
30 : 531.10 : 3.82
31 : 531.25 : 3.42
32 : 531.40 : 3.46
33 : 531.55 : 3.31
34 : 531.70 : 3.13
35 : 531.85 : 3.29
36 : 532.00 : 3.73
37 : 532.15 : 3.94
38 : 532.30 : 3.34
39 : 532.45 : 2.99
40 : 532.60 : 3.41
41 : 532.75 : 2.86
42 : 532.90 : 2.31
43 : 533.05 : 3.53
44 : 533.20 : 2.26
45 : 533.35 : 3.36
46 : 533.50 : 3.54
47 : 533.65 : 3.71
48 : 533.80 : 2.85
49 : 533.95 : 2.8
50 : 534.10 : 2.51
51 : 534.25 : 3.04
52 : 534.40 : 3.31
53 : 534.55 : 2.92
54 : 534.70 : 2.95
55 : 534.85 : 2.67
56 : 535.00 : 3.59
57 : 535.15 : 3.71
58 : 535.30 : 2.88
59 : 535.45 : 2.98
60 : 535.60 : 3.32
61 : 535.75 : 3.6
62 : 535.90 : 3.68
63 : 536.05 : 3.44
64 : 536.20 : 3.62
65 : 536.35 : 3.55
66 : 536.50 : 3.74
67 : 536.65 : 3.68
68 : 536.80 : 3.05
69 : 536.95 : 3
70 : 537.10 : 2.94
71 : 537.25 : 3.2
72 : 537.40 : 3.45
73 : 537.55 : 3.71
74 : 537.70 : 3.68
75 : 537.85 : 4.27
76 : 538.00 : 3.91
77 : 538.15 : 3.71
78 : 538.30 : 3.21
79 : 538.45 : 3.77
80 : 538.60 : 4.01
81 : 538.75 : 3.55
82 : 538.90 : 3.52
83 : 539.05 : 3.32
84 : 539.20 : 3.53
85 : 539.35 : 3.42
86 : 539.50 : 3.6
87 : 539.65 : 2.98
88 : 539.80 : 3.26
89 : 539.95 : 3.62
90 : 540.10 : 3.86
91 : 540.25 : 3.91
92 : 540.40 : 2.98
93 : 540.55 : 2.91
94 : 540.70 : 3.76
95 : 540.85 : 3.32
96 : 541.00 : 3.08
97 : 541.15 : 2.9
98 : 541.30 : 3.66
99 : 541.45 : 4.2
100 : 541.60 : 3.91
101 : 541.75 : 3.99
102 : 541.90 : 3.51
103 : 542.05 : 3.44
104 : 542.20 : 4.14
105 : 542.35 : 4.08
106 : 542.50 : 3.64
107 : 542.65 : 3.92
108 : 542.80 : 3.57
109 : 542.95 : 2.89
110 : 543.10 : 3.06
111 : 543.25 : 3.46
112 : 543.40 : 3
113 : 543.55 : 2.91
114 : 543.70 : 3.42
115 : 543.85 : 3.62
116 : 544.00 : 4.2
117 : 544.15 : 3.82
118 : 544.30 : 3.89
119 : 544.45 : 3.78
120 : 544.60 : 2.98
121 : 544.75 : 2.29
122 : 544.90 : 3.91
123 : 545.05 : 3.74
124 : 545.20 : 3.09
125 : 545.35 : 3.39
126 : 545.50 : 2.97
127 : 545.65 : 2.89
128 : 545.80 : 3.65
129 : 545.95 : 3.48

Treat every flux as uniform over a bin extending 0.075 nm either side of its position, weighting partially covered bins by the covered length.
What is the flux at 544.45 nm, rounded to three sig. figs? 3.78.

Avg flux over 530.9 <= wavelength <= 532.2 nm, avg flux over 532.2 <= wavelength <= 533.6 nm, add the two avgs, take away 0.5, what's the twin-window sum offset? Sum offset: 6.1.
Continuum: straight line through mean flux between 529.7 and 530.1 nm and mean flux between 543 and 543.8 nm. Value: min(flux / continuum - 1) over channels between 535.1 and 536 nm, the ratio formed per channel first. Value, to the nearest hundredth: -0.08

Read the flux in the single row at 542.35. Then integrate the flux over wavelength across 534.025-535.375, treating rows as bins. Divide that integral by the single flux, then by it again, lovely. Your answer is 0.249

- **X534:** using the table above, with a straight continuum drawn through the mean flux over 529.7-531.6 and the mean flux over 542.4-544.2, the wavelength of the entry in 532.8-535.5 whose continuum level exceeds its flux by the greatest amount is 533.20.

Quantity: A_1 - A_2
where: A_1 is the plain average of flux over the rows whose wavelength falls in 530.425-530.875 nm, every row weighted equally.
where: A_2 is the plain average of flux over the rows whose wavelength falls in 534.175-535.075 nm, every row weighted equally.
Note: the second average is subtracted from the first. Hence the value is 0.2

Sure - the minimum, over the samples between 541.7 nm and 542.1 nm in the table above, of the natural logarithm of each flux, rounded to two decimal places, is 1.24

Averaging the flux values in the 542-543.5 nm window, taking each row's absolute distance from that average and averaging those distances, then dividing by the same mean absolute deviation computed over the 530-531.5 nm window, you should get 1.2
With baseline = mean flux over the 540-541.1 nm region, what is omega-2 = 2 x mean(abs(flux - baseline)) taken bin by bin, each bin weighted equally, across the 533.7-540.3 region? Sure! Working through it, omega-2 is 0.7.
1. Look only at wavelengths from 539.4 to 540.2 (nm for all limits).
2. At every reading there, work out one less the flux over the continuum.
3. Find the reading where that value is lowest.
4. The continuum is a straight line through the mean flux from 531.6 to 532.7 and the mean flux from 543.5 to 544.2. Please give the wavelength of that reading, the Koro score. 540.10 nm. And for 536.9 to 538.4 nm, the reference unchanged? 537.85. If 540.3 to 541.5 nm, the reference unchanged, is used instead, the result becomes 541.45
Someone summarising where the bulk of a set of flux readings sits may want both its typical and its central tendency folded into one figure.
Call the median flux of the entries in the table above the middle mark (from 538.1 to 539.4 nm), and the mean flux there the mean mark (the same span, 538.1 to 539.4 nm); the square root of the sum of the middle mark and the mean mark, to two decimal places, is 2.66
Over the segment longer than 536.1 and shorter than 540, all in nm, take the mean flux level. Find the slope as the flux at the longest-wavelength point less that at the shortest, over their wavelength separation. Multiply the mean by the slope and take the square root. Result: 0.00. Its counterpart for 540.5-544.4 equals 0.96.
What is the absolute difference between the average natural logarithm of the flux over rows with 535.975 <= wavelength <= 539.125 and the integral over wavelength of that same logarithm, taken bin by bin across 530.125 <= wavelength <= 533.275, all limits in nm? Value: 2.40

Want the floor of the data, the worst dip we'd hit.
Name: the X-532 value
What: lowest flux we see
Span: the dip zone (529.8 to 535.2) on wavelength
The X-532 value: 2.26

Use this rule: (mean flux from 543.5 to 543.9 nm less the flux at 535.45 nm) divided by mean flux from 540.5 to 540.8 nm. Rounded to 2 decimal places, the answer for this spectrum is 0.10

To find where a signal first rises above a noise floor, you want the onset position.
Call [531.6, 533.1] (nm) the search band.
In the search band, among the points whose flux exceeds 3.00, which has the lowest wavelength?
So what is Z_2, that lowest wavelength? 531.70 nm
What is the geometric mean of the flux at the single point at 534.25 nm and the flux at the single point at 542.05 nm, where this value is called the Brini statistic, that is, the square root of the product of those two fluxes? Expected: 3.23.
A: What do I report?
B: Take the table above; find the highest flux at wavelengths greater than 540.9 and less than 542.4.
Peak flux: 4.2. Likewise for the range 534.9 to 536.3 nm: 3.71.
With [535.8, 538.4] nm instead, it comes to 4.27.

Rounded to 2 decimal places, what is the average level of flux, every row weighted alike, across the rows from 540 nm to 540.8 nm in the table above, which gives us 3.48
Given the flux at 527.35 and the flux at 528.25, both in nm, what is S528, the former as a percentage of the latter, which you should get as 97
